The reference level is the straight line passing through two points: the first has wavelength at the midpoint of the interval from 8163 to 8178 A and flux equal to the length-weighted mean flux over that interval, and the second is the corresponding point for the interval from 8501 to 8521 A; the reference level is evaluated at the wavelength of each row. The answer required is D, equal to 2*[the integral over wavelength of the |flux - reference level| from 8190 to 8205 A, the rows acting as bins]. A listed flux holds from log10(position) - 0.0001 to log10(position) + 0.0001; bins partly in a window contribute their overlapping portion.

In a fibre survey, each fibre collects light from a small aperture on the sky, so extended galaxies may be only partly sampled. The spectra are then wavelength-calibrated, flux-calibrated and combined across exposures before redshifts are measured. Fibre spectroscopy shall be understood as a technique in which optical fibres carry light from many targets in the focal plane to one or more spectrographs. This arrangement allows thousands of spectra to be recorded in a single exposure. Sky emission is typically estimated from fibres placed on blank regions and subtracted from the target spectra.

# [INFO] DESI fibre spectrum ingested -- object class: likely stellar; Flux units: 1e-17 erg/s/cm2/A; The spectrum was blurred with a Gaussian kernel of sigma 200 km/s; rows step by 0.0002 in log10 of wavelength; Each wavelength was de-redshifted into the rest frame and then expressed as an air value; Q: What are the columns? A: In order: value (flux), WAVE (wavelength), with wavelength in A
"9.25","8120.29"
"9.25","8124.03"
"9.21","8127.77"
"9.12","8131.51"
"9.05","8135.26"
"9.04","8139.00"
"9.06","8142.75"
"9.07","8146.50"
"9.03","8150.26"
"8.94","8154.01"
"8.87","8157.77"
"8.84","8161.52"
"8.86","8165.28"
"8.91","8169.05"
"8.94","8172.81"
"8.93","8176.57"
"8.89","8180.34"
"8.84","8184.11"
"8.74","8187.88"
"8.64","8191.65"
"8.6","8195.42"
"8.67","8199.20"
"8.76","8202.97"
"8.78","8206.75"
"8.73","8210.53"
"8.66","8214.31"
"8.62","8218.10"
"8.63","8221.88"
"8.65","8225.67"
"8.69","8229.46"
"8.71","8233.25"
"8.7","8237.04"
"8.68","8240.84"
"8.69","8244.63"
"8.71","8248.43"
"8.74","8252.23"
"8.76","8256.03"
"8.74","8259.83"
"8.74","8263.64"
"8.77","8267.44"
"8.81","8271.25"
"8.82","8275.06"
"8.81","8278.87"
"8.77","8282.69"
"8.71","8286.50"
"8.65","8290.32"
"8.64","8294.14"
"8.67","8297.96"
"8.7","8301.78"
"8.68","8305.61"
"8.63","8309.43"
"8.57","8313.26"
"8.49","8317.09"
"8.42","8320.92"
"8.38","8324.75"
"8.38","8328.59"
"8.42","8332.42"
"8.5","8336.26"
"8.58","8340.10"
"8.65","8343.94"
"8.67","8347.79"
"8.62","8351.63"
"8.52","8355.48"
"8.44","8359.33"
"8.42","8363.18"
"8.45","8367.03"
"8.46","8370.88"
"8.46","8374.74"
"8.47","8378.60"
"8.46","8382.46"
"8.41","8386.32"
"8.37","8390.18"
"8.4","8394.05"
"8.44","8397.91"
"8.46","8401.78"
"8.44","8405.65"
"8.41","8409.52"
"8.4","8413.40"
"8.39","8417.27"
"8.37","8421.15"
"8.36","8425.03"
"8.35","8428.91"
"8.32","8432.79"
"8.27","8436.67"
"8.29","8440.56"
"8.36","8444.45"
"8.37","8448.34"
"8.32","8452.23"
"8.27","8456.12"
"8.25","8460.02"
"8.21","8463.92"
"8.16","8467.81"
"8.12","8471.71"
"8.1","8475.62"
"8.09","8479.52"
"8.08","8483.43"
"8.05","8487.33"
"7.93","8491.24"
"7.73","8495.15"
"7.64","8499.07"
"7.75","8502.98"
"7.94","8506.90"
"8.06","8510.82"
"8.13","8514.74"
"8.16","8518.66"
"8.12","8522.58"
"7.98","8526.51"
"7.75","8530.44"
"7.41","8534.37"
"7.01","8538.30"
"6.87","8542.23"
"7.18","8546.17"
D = 5.0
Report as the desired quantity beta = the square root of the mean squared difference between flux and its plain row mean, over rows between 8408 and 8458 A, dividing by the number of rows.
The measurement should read 0.045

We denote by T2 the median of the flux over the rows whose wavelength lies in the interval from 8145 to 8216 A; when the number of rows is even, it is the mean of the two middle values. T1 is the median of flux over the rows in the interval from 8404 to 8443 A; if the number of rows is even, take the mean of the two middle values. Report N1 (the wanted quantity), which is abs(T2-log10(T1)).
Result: 7.9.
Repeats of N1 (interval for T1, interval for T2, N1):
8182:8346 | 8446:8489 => 7.2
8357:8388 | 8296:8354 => 7.7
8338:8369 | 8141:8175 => 8.0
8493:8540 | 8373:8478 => 7.5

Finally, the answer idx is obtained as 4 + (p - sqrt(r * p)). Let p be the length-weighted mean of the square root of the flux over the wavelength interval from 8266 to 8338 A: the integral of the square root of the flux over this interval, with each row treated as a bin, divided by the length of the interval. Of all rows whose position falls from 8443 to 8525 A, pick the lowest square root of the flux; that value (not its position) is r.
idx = 4.09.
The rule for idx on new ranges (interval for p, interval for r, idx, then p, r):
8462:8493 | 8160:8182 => 3.94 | 2.85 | 2.97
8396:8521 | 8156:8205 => 3.97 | 2.86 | 2.93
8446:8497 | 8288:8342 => 3.98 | 2.85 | 2.89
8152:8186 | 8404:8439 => 4.05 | 2.98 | 2.88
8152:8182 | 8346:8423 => 4.05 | 2.98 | 2.89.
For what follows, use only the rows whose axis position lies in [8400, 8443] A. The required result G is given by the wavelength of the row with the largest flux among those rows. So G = 8401.78 A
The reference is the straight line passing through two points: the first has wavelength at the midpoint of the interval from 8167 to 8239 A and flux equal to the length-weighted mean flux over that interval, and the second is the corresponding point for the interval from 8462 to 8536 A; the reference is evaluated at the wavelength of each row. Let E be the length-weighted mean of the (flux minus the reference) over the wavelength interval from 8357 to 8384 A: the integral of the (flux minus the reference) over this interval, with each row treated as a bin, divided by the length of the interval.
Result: 0.15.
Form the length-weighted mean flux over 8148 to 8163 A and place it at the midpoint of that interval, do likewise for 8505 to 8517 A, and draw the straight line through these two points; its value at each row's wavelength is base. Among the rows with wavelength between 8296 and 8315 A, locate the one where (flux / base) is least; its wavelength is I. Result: 8313.26 A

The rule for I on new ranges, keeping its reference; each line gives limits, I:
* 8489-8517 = 8499.07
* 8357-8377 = 8363.18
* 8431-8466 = 8436.67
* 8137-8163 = 8161.52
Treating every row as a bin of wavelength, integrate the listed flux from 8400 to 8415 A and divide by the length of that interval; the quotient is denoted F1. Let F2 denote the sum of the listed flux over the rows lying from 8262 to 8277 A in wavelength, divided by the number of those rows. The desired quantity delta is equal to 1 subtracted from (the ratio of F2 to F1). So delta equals 0.04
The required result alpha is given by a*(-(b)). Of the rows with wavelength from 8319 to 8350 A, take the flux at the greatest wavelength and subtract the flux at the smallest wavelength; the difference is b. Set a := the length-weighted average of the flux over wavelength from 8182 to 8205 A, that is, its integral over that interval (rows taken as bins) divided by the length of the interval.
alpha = -2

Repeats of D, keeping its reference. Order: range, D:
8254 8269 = 2.5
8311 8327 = 2.3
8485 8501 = 6.9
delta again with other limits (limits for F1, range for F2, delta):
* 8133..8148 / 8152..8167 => -0.02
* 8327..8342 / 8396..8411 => 0.00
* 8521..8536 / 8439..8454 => 0.07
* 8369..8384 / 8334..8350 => 0.02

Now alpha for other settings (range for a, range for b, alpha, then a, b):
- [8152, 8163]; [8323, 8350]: -3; 8.9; 0.29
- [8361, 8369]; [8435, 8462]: 0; 8.4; -0.02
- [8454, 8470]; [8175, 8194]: 2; 8.2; -0.29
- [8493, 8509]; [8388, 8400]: -1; 7.8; 0.07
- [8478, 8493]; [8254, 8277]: 0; 8.0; 0.06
